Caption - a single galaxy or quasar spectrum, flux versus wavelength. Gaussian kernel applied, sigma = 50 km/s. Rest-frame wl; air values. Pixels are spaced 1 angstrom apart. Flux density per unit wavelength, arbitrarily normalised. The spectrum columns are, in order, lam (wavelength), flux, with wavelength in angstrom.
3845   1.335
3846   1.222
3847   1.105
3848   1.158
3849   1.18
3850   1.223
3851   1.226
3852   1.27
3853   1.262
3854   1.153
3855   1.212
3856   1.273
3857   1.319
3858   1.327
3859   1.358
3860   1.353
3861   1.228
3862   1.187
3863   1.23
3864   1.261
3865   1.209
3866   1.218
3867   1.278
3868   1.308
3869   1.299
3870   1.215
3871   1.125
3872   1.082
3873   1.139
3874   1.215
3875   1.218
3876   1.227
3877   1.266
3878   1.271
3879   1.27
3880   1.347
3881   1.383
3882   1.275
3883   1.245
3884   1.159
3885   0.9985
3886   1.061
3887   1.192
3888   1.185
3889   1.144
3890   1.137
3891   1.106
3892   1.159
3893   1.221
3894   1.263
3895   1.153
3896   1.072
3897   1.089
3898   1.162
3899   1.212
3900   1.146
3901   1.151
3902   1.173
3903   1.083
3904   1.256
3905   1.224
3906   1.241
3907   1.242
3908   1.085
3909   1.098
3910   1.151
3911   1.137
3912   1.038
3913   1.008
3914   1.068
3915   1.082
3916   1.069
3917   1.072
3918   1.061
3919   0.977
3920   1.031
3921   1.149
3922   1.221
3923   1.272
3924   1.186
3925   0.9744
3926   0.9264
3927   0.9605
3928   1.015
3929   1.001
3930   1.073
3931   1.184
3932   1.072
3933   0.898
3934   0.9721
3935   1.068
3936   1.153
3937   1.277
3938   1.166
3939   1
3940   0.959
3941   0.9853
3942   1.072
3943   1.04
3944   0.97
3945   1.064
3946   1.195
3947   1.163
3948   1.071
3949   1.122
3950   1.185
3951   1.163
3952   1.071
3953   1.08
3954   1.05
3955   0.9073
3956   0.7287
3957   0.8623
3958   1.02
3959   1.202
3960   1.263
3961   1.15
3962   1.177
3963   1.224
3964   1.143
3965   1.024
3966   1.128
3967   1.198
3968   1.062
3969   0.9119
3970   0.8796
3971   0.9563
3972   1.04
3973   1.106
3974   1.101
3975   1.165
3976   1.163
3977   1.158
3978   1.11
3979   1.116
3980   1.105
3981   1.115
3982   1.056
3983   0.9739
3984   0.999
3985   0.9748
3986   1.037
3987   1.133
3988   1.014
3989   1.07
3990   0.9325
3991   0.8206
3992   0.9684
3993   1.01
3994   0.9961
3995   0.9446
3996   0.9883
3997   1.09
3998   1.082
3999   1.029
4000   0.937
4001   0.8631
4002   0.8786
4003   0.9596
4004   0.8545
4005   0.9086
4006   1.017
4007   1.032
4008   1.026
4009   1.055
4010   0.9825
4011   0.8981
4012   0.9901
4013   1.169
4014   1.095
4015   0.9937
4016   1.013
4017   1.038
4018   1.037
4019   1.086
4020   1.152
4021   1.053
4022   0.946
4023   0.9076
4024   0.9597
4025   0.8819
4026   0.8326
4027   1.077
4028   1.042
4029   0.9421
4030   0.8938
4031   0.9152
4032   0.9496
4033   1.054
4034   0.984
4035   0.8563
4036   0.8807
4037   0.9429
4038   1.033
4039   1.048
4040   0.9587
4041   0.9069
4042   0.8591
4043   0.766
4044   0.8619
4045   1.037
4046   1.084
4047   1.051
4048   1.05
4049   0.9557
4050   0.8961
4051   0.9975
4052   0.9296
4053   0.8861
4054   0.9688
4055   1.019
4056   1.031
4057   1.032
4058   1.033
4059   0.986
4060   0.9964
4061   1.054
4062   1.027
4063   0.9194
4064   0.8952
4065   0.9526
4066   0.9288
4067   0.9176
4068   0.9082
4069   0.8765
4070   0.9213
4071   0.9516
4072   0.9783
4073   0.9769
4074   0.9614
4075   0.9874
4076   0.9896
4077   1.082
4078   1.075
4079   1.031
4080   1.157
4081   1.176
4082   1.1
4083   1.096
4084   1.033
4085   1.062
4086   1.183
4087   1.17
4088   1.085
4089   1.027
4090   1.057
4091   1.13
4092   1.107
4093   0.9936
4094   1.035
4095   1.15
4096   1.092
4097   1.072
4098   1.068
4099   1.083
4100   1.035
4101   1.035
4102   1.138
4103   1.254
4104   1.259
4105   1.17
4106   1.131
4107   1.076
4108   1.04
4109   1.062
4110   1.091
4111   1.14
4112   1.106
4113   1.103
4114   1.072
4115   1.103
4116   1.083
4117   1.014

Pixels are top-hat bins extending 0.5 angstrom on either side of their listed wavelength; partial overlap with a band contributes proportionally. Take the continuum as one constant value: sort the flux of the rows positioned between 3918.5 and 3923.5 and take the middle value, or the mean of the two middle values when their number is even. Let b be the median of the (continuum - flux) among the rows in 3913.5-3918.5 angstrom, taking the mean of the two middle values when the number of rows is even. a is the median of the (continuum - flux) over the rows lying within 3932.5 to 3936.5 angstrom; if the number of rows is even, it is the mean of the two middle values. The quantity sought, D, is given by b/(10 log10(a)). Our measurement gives -0.009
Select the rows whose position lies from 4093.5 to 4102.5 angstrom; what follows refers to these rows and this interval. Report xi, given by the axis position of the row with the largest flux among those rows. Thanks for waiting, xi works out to 4095 angstrom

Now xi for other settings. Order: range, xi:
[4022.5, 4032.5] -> 4027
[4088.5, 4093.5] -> 4091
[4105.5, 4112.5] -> 4111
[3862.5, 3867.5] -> 3867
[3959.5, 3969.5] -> 3960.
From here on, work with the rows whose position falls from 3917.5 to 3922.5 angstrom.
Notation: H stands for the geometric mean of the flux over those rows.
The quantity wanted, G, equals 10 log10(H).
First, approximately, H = 1.08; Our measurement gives 0.35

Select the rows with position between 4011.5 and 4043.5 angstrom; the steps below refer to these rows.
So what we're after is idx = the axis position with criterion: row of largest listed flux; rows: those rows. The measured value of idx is 4013 angstrom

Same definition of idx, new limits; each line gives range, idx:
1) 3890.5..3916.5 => 3894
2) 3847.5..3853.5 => 3852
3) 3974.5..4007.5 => 3975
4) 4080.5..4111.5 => 4104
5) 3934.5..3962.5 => 3937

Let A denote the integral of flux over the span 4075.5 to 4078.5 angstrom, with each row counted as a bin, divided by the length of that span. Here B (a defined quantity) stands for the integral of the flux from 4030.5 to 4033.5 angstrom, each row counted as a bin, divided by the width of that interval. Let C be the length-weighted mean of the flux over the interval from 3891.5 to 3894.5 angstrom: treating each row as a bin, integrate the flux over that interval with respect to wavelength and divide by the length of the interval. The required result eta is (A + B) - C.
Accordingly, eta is 0.81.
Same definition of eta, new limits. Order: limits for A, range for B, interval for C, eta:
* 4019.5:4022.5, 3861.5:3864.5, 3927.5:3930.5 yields 1.25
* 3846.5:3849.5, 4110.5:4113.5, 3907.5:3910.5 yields 1.15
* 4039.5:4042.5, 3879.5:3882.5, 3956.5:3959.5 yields 1.22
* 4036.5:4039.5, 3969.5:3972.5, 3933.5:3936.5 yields 0.90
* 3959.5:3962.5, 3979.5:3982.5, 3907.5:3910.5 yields 1.18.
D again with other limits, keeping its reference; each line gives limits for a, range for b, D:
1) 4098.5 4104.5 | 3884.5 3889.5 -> 0.000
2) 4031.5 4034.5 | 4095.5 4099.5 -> -0.009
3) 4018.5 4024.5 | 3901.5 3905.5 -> 0.006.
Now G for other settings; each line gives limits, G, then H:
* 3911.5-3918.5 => 0.24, 1.06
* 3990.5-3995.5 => -0.24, 0.95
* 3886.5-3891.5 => 0.62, 1.15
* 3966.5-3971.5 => -0.02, 1.00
